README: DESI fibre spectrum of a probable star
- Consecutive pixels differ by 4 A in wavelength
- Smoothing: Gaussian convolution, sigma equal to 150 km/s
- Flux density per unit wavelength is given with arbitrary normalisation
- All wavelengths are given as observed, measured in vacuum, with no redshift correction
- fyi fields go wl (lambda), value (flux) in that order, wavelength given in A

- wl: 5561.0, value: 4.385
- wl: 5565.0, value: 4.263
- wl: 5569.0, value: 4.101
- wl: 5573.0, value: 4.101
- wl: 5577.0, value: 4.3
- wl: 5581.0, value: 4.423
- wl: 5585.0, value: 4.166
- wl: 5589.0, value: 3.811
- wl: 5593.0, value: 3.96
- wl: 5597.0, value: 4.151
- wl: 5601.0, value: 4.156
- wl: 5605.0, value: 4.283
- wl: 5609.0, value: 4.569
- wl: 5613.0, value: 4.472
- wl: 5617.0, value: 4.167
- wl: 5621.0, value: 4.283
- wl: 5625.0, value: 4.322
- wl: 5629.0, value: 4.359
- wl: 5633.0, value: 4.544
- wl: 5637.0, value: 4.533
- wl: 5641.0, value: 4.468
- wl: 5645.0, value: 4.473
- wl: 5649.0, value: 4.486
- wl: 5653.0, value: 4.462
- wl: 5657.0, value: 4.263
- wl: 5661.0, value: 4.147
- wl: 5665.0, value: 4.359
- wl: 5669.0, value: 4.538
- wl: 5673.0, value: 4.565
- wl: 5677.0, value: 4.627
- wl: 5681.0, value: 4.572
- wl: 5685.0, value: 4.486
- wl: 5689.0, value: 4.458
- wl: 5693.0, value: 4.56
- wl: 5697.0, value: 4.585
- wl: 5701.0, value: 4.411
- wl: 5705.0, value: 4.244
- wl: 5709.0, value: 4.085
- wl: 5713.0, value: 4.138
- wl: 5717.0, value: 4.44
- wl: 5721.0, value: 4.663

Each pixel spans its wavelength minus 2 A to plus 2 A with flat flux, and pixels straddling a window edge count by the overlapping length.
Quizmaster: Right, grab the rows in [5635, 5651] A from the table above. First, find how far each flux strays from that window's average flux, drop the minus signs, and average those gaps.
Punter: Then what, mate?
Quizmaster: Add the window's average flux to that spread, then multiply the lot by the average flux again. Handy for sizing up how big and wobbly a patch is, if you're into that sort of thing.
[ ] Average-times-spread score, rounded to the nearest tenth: 20.3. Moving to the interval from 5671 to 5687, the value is 21.0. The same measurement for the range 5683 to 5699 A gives 20.7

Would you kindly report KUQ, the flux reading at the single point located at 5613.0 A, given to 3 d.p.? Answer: 4.472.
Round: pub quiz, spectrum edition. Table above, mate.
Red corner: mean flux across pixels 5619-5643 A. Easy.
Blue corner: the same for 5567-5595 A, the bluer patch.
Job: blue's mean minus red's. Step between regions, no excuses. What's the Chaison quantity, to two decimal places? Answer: -0.30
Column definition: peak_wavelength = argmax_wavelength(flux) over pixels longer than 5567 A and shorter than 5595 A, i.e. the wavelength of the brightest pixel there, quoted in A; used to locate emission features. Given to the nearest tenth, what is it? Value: 5581.0 A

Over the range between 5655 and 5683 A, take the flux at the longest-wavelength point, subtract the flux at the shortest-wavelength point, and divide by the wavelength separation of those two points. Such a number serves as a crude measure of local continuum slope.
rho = 0.013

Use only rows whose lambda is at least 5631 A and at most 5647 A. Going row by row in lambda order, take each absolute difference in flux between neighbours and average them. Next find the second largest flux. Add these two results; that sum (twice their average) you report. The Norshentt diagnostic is 4.56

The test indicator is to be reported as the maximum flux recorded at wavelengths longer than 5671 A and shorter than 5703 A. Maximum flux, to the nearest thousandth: 4.627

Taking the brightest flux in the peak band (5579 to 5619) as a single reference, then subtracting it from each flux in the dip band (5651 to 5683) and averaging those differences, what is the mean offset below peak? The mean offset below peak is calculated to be -0.13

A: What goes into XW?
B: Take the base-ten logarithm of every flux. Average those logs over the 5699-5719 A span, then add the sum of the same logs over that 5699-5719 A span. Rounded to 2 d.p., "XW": 3.78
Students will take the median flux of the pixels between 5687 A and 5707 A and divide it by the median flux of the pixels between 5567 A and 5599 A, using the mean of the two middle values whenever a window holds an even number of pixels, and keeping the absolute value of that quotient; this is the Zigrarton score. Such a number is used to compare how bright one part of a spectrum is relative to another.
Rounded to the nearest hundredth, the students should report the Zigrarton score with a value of 1.08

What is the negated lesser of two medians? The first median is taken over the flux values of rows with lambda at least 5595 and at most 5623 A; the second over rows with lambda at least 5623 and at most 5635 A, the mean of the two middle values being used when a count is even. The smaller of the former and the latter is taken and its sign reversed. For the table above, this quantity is -4.28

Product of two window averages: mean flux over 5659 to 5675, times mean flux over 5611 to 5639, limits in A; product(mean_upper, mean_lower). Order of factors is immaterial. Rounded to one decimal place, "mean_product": 19.3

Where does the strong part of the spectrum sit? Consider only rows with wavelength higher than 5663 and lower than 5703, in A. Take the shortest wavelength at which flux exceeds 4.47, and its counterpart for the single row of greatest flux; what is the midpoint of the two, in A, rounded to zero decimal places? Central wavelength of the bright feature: 5673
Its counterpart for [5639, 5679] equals 5661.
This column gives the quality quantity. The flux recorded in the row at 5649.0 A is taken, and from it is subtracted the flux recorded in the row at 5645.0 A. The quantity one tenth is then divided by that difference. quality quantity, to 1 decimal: 7.7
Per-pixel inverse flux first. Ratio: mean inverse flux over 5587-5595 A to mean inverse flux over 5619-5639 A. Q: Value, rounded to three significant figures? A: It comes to 1.13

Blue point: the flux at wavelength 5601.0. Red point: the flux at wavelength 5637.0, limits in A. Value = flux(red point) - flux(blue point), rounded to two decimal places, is 0.38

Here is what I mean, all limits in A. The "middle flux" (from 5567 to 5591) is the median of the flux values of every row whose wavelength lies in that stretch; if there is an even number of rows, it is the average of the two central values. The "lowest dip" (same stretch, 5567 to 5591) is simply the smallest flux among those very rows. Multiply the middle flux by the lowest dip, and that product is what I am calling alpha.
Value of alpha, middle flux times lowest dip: 15.8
